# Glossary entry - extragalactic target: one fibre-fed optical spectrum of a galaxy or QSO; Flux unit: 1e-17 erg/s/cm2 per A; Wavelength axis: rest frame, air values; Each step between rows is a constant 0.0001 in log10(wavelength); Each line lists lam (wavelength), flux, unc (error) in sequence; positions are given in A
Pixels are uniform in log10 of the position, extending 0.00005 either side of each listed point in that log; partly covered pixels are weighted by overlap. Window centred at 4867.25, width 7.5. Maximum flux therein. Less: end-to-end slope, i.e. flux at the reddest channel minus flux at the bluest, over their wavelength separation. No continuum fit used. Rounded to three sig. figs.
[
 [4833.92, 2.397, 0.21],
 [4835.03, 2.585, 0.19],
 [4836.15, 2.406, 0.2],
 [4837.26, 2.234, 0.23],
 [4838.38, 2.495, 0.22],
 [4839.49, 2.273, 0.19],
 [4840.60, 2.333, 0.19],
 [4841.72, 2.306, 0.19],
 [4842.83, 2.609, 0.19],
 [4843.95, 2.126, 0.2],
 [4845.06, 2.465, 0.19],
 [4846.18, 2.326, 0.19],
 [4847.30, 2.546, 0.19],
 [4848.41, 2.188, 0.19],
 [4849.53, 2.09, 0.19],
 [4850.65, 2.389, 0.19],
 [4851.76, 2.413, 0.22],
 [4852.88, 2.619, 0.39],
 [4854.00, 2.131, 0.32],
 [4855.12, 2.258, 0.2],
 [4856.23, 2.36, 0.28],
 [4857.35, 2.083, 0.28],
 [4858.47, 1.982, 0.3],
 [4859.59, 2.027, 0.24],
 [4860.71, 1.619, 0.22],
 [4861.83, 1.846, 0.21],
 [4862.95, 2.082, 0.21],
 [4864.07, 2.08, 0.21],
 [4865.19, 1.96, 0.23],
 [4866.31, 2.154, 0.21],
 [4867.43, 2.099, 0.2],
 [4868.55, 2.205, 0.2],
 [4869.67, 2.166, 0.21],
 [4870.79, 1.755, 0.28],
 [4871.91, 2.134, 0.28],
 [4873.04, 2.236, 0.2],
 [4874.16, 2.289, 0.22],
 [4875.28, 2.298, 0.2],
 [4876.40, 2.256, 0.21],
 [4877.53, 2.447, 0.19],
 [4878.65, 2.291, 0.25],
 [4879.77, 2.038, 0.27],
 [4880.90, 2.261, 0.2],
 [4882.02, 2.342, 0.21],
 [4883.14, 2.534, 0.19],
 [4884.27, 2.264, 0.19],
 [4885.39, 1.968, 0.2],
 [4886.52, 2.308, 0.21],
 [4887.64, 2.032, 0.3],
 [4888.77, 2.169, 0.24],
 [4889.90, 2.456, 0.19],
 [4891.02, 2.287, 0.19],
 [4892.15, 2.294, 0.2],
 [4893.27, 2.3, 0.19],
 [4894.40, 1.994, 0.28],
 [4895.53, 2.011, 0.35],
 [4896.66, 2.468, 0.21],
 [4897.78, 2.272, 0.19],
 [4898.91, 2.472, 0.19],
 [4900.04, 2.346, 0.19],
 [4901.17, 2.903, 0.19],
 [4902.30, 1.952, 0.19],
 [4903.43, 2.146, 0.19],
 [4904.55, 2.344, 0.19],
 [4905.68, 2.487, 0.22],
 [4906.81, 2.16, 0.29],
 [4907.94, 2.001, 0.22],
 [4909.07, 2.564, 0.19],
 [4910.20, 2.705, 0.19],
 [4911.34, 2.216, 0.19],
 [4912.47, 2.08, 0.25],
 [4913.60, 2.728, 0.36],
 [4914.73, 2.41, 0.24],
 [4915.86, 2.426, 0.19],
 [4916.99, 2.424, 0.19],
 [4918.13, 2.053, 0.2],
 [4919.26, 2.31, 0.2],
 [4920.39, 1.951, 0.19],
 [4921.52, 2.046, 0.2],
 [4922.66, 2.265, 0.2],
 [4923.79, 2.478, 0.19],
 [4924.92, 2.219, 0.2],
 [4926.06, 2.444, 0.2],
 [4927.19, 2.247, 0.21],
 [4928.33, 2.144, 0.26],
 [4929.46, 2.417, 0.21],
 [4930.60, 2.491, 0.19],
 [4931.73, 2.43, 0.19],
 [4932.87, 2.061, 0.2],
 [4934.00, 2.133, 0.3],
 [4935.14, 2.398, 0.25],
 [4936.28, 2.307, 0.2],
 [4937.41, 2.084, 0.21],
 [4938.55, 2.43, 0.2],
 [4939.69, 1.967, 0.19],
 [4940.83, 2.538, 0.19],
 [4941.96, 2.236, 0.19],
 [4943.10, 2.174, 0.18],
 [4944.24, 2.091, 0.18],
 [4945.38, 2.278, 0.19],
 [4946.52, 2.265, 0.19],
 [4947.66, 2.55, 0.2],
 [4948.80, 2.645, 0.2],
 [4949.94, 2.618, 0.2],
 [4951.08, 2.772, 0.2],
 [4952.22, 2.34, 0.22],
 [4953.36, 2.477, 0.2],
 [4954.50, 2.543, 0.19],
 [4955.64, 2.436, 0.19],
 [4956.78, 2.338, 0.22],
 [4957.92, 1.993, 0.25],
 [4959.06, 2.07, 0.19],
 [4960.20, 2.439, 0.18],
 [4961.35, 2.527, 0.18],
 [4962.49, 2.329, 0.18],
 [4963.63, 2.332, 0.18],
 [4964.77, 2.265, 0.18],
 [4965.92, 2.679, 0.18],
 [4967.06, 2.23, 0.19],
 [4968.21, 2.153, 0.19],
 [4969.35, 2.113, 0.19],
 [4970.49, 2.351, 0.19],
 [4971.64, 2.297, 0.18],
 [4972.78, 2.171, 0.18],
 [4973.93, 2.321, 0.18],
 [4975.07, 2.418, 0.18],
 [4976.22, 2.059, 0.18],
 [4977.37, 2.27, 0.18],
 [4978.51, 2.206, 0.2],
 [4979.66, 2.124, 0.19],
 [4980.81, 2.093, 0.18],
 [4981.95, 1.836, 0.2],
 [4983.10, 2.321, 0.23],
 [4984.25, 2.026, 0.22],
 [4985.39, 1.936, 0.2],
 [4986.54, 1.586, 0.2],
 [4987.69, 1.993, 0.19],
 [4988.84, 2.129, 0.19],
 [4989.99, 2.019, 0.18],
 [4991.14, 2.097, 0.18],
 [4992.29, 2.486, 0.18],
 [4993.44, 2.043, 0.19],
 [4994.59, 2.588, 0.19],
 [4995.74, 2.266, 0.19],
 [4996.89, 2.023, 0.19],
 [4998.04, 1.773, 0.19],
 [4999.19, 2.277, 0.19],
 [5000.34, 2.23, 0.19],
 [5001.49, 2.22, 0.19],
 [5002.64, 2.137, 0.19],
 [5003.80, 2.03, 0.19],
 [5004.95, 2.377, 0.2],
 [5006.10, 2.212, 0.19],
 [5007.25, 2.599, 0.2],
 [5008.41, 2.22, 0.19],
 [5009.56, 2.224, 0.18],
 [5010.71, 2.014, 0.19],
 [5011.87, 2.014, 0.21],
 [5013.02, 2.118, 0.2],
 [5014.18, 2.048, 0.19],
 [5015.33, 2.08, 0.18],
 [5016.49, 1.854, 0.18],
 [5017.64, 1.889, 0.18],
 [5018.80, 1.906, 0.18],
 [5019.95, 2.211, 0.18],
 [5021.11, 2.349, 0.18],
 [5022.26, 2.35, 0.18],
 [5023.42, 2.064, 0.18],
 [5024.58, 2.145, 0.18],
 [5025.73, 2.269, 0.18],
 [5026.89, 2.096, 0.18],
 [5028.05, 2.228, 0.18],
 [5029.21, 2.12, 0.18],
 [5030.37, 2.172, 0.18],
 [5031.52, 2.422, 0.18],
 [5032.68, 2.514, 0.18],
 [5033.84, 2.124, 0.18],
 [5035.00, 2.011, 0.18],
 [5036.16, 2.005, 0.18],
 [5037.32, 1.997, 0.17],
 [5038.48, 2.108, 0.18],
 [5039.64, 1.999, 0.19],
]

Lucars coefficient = 2.25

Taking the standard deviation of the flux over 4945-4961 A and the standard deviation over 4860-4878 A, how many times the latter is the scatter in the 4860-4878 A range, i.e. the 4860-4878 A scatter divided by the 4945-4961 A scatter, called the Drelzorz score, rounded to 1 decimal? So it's 1.0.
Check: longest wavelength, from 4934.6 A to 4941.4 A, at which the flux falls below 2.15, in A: 4939.69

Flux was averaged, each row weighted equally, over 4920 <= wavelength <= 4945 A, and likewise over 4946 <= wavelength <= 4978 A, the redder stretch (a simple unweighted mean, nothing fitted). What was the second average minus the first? 0.10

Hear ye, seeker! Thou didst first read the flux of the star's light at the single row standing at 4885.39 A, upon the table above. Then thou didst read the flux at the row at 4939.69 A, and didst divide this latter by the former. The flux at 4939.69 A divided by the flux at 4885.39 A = 0.999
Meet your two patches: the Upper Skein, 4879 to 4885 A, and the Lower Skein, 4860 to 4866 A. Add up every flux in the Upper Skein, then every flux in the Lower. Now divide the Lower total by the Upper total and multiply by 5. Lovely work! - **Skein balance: 4.2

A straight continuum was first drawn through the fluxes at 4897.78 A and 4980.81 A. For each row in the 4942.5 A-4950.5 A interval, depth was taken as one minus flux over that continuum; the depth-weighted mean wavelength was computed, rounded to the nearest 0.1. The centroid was 4948.7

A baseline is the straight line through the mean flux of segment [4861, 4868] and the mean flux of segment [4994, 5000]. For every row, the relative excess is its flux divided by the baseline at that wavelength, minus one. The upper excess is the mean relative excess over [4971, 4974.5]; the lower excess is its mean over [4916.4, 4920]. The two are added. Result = 0.13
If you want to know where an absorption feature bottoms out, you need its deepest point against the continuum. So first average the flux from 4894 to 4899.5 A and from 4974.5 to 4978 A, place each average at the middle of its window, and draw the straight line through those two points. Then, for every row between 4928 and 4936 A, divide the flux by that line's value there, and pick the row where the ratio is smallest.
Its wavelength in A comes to 4932.87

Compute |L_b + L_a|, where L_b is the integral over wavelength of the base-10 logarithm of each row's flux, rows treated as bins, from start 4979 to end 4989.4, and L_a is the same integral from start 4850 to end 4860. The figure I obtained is 6.63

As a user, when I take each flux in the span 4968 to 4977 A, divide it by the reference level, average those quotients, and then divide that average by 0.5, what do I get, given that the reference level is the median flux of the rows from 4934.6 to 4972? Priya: 1.92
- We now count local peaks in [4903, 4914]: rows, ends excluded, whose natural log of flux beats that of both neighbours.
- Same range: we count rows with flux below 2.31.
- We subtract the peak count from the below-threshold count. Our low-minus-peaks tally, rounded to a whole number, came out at 3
